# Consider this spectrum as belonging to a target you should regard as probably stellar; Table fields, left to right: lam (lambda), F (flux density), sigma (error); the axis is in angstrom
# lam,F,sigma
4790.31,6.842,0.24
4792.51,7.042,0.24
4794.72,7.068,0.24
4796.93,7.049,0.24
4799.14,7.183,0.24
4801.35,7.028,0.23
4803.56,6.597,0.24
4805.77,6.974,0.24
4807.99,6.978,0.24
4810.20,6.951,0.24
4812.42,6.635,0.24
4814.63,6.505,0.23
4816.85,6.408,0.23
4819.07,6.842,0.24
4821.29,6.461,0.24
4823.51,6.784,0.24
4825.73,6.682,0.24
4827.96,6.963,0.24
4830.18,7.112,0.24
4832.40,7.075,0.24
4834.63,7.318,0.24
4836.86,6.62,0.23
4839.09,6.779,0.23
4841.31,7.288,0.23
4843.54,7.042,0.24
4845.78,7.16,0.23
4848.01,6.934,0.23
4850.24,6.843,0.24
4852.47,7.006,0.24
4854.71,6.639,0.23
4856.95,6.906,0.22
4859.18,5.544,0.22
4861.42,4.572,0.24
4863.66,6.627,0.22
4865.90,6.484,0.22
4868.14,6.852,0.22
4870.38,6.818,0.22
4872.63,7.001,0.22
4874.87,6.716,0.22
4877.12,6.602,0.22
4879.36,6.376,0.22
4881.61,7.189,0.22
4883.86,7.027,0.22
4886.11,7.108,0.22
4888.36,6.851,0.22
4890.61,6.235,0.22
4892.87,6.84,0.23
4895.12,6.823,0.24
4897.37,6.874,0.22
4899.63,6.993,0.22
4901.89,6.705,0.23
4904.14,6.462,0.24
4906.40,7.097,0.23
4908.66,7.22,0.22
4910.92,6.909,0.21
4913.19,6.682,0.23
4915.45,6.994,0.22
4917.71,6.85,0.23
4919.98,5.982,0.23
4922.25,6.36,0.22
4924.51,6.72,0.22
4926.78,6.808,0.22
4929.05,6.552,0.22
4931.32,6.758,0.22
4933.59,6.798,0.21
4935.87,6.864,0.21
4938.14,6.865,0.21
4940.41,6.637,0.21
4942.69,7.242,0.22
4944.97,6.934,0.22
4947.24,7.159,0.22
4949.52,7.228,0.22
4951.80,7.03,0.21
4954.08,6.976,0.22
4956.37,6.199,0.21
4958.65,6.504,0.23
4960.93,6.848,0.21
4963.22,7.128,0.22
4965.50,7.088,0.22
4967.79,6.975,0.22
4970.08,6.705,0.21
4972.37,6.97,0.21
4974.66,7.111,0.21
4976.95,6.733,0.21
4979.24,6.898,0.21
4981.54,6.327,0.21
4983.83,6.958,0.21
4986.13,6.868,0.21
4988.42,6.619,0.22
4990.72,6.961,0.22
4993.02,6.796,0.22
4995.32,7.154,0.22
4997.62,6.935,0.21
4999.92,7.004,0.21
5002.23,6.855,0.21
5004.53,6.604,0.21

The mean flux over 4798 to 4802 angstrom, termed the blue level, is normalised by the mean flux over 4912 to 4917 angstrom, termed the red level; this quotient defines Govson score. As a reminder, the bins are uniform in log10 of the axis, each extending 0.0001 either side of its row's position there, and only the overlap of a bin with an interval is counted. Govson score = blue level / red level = 1.04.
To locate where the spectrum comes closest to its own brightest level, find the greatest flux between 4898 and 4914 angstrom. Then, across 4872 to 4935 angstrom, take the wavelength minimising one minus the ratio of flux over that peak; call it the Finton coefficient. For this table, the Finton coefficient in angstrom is 4908.66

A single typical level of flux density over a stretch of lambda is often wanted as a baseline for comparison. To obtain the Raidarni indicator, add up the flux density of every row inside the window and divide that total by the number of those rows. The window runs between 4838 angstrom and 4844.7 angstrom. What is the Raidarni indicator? 7.04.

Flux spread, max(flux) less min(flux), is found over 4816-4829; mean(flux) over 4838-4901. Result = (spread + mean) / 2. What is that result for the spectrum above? 3.64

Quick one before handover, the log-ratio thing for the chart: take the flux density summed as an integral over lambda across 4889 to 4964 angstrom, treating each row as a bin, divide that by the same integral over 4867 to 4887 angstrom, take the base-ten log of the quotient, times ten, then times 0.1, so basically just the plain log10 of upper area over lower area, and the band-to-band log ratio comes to 0.6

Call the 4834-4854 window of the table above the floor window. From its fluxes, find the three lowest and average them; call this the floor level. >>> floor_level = 6.75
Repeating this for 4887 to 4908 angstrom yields 6.47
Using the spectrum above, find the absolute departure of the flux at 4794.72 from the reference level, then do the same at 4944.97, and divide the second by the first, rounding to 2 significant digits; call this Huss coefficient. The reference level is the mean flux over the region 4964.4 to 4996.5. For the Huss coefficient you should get 0.33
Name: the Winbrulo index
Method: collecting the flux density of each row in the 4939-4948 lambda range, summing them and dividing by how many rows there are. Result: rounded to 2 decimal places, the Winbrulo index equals 6.99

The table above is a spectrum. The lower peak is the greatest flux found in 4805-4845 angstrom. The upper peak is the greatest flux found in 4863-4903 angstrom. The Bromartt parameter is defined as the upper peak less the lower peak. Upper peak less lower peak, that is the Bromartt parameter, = -0.13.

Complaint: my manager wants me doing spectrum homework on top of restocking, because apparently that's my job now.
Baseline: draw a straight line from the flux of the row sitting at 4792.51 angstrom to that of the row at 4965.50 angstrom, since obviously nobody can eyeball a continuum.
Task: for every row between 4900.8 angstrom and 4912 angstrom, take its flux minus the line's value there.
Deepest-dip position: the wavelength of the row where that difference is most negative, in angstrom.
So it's 4904.14 angstrom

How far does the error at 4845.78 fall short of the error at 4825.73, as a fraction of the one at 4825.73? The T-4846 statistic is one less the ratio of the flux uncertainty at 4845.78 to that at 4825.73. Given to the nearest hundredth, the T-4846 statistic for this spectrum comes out 0.04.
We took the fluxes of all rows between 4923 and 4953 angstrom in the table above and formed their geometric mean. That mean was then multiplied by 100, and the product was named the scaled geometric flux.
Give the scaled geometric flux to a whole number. 689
